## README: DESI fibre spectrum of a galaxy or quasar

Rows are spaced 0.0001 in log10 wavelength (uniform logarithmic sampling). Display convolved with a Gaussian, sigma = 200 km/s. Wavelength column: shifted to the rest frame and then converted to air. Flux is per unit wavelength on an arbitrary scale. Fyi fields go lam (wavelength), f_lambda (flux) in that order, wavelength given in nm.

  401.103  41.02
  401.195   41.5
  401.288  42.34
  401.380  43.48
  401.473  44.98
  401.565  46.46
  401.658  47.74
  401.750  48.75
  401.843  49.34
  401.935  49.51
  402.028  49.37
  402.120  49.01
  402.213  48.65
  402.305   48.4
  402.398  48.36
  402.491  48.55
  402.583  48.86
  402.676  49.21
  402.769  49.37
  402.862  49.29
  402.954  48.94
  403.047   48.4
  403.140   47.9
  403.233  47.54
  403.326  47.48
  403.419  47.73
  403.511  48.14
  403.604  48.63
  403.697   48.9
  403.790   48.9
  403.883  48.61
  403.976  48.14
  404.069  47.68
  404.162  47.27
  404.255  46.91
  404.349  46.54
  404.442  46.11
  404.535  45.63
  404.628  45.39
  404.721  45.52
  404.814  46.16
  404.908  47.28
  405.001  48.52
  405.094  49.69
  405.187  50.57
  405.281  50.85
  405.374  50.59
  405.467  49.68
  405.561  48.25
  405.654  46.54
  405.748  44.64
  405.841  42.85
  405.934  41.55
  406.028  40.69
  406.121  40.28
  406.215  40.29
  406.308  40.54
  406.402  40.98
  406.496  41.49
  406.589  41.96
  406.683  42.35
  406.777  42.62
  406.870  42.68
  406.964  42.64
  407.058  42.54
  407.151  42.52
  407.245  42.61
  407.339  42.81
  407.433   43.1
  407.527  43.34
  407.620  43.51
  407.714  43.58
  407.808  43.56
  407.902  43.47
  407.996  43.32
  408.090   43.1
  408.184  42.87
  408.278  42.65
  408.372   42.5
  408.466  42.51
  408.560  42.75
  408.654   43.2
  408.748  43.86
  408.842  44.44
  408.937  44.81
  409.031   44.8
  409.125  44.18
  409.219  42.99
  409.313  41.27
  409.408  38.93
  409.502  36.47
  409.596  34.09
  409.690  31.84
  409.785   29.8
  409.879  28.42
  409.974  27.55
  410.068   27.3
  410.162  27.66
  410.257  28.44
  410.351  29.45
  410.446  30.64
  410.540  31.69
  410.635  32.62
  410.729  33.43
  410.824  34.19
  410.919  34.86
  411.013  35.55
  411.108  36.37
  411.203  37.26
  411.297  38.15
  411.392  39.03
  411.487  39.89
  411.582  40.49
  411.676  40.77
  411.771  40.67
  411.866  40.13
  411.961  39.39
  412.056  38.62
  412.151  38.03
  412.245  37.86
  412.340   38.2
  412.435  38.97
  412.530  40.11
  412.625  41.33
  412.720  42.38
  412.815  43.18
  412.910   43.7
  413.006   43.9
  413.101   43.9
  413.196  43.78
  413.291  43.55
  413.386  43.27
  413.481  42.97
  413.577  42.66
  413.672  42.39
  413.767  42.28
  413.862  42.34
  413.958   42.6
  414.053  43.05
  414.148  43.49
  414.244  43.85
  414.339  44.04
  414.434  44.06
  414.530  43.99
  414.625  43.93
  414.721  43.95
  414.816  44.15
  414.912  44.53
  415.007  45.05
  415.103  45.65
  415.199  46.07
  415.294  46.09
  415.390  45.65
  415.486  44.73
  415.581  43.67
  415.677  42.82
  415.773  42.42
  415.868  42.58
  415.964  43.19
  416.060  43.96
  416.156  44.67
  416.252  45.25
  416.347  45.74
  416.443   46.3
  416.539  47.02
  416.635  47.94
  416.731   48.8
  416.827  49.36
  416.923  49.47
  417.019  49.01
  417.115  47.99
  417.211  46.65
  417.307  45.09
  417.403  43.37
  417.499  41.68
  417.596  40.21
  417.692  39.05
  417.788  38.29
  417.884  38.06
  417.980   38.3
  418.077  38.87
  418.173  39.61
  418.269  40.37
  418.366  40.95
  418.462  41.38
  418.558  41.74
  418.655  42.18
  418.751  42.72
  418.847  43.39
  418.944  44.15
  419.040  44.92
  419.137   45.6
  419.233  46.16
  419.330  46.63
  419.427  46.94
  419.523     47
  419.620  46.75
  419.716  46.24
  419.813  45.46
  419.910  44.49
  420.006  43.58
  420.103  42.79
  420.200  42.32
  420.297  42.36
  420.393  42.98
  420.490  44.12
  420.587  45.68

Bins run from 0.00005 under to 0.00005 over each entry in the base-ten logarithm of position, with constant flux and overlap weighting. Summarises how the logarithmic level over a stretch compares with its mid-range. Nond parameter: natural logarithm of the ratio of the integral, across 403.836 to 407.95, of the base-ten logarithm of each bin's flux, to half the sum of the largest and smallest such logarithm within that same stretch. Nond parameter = 1.4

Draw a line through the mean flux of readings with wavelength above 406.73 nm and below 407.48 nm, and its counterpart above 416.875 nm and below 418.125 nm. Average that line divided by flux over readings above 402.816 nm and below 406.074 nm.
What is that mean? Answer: 0.90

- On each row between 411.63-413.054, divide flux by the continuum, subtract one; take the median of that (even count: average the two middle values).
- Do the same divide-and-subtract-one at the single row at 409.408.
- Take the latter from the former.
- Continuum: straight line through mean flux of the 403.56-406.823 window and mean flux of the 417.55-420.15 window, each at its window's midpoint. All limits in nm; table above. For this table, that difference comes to 0.040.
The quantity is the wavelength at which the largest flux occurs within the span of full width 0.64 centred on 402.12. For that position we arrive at 401.935 nm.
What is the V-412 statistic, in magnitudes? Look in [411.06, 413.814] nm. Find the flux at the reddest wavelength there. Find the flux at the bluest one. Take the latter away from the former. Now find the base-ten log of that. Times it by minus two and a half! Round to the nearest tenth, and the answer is -1.9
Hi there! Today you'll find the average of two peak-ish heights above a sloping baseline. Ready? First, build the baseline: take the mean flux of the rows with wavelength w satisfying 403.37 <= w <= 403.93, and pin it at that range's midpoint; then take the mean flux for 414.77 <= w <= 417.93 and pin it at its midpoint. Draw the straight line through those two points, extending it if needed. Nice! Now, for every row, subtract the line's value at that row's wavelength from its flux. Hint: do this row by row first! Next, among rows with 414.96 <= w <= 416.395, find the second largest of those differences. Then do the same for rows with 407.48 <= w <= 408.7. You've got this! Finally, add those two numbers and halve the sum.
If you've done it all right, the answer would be -1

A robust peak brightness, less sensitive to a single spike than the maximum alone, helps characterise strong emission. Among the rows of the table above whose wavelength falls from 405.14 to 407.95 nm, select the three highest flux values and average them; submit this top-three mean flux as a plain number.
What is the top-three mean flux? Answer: 50.7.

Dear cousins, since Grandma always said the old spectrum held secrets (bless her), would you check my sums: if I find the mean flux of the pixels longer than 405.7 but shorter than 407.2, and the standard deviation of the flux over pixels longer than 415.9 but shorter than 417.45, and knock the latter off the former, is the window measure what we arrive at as 40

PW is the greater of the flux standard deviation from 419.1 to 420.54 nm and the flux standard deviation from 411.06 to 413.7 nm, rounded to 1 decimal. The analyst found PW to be 2.3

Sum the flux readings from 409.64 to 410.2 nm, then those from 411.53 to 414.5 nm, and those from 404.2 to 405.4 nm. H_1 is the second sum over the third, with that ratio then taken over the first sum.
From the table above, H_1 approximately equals 0.0121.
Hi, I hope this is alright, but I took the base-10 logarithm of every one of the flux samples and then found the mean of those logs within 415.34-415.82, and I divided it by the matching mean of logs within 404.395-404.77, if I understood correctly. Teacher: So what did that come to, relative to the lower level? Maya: 0.99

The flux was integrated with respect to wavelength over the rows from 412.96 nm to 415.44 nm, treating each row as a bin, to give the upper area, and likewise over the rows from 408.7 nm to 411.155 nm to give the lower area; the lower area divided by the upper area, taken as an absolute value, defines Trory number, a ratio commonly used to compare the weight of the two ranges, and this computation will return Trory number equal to 0.79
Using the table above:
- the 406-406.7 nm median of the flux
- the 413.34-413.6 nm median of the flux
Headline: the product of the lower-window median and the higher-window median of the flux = 1755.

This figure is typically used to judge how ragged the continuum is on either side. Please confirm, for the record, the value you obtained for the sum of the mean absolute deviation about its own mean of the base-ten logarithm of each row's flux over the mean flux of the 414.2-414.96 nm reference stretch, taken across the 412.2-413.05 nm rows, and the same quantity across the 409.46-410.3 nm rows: 0.0583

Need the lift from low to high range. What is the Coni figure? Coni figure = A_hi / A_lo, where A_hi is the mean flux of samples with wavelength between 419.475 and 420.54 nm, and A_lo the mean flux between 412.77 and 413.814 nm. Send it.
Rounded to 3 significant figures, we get 1.03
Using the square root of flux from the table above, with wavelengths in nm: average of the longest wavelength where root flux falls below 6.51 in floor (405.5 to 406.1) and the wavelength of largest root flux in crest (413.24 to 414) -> 409.66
